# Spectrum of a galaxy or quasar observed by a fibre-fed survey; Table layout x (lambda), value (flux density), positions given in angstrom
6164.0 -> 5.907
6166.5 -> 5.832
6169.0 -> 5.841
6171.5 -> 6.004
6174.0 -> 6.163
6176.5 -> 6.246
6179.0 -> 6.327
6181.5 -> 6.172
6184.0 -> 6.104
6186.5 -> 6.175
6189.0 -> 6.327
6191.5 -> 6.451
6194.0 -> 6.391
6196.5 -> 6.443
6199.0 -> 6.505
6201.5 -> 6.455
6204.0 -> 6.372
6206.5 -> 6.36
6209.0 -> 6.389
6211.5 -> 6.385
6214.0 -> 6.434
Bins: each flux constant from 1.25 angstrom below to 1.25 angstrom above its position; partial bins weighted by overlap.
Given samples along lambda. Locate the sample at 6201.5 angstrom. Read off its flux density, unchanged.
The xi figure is 6.455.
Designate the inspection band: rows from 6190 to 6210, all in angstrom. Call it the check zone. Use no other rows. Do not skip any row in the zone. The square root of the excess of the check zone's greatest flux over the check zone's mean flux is 0.29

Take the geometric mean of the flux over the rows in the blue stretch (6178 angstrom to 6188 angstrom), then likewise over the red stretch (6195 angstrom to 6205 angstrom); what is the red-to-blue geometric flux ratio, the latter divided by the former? 1.04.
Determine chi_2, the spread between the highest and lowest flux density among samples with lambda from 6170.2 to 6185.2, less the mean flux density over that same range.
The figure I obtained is -5.85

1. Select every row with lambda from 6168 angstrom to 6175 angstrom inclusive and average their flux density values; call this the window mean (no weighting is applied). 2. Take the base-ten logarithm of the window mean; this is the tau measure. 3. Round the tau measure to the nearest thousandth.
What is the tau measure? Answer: 0.778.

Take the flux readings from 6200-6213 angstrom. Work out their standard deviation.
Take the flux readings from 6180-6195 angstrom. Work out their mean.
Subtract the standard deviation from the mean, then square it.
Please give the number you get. 38.9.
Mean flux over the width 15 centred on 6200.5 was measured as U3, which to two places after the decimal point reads 6.42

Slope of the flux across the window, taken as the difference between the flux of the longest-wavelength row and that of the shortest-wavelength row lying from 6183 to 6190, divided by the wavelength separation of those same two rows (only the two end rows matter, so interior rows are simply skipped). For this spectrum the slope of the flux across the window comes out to 0.045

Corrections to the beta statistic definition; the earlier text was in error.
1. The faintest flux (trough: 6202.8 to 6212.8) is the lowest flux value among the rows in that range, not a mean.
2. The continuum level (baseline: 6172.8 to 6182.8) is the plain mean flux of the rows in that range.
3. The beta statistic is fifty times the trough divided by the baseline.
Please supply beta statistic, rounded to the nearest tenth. 51.1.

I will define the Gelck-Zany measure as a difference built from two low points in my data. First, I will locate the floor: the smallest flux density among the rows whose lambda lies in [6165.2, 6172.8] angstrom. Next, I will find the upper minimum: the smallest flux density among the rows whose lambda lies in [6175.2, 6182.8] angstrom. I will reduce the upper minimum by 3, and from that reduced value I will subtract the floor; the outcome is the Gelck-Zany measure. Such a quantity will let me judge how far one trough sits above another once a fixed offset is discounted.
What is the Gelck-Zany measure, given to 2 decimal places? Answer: -2.66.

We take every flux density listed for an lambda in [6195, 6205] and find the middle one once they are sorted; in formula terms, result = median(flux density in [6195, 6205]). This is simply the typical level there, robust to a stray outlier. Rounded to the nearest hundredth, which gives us 6.45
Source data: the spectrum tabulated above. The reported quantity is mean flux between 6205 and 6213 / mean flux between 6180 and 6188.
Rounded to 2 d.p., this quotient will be 1.04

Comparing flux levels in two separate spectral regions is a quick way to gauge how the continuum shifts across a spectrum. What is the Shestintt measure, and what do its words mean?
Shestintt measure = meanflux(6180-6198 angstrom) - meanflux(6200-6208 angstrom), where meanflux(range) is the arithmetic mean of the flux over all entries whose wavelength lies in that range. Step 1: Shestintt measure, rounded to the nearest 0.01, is -0.10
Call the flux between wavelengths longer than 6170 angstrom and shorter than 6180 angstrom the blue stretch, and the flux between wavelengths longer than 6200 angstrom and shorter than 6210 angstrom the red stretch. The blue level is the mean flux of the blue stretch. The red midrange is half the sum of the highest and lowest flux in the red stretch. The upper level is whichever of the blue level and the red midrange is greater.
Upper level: 6.41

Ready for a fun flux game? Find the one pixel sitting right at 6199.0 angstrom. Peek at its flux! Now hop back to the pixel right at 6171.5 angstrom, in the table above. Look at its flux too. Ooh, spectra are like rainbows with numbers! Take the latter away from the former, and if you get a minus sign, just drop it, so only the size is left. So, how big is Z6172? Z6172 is 0.50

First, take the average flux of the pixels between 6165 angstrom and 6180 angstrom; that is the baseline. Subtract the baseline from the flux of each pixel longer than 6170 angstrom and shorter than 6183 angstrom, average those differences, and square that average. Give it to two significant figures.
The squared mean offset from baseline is 0.013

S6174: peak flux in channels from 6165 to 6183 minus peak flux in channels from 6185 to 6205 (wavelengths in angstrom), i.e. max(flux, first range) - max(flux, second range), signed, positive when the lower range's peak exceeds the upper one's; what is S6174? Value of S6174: -0.18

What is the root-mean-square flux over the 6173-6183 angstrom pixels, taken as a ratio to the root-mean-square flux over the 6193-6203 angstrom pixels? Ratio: 0.966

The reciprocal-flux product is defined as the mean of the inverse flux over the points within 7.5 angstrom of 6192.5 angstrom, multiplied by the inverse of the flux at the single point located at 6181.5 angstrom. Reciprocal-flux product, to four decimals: 0.0254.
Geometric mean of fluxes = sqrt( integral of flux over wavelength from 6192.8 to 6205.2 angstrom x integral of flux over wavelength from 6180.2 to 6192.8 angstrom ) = 79.2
